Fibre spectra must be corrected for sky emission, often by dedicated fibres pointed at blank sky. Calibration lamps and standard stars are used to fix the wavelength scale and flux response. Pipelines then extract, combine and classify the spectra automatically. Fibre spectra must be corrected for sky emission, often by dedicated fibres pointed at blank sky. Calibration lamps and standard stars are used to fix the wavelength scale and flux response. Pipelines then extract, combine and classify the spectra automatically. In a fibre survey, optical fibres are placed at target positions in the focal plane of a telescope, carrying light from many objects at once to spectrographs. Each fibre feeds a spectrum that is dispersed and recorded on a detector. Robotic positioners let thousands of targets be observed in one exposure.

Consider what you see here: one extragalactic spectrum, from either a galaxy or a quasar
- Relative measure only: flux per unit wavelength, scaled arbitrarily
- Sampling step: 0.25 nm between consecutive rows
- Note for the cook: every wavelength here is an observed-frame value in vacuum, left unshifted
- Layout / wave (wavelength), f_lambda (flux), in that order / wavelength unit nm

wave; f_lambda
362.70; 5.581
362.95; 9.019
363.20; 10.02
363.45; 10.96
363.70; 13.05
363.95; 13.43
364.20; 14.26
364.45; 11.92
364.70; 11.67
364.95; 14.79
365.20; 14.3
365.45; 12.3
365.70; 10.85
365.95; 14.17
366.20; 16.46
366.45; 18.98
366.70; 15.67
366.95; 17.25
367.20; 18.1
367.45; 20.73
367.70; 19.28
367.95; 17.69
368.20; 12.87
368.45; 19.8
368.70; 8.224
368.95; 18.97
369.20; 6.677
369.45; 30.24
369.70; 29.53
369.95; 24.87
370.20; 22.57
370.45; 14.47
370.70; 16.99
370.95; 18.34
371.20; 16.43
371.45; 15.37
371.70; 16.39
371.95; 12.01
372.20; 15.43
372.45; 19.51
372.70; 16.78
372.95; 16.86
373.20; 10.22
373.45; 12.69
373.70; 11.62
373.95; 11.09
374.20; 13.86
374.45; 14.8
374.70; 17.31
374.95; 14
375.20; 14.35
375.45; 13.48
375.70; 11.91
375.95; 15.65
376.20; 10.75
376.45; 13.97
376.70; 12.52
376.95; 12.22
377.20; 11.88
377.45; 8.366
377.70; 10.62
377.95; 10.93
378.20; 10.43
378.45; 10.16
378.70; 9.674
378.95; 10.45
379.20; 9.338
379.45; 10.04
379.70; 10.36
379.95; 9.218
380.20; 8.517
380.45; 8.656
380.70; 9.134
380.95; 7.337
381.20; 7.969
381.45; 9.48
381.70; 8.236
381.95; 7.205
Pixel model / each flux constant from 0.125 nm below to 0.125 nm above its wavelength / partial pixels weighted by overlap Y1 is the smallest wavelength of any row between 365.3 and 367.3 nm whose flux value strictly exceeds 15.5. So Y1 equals 366.20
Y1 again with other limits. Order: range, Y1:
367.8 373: 367.95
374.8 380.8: 375.95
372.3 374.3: 372.45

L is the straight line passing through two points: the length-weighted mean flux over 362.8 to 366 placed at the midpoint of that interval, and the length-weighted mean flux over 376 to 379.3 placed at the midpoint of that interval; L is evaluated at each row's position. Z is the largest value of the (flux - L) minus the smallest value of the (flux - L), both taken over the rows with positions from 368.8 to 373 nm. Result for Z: 24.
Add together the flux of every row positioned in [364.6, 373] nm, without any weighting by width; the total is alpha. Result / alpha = 575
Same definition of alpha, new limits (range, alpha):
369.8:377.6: 457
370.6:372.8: 147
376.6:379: 107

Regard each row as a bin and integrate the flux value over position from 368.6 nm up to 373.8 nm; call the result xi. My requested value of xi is 88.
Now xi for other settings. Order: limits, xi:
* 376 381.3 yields 54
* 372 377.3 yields 73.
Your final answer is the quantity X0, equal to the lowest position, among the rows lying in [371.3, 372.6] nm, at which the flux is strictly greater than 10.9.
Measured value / 371.45 nm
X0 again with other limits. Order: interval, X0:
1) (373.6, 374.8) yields 373.70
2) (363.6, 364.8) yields 363.70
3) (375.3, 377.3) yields 375.45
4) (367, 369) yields 367.20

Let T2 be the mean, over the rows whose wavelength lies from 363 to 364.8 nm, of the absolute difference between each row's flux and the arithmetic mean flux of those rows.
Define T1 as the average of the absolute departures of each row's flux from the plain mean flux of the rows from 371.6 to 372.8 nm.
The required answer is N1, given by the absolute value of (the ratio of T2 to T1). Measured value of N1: 0.6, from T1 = 1.8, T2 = 1.2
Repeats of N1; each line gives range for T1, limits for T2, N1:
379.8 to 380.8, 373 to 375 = 6.1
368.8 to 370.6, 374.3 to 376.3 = 0.2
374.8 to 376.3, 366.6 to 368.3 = 1.3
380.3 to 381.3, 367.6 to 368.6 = 3.7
